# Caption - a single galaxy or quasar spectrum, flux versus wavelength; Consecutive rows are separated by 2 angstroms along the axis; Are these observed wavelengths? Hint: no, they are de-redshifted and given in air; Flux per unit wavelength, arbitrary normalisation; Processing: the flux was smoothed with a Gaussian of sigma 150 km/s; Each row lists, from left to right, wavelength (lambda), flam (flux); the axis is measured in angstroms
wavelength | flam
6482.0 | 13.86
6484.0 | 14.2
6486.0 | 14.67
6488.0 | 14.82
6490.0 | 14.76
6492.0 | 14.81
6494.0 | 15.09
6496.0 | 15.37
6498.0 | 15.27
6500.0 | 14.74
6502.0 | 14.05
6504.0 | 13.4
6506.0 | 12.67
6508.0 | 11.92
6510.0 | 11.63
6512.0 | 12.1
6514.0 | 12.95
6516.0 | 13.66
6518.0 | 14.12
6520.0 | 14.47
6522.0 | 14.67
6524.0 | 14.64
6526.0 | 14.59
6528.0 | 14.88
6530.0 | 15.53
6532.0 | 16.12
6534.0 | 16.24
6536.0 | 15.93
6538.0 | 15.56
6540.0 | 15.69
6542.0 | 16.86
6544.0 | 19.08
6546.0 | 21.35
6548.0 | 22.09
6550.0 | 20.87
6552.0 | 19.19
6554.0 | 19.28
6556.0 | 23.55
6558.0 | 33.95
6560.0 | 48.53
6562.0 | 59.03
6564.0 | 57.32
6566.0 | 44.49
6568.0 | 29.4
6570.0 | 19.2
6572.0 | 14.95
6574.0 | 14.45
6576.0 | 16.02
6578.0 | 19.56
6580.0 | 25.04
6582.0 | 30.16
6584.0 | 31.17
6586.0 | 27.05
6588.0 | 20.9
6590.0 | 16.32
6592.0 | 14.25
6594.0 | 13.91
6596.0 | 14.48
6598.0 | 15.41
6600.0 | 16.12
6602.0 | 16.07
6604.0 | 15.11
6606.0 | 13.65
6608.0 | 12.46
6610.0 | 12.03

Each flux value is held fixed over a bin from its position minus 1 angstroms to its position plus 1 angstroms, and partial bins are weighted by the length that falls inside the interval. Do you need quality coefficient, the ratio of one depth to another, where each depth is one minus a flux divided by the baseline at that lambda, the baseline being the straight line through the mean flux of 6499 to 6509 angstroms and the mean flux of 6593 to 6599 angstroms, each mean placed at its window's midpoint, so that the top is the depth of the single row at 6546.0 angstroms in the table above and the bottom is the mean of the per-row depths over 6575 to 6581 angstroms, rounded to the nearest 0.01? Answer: 1.31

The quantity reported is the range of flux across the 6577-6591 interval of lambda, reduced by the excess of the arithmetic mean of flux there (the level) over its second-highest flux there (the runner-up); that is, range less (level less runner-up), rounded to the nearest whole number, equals 21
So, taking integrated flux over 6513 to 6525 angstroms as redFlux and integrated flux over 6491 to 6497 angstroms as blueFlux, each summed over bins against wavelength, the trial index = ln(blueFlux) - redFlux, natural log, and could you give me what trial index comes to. -165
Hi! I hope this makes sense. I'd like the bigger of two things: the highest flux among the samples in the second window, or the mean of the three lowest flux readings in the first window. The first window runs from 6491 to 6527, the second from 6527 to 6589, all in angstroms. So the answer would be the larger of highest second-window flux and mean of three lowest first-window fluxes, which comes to 59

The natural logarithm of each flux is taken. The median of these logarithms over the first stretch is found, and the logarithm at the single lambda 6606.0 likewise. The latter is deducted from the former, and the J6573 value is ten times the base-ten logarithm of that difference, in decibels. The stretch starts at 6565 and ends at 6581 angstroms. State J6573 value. -5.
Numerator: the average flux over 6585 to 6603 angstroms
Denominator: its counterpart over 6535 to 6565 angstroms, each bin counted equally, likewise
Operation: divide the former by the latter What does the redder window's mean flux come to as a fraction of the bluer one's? 0.63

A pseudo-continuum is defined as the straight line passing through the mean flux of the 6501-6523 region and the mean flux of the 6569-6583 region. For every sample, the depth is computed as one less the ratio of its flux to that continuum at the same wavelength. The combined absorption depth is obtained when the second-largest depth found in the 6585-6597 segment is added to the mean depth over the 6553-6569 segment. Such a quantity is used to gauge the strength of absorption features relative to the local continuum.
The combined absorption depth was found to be -0.80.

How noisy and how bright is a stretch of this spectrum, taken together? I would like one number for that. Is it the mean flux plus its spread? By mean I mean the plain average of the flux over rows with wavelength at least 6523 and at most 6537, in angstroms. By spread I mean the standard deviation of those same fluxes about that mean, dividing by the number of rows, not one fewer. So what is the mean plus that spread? 16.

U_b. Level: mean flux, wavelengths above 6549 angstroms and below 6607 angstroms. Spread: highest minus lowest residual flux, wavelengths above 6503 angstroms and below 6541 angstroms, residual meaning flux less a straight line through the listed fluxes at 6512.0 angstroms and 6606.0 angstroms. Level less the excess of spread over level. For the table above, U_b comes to 45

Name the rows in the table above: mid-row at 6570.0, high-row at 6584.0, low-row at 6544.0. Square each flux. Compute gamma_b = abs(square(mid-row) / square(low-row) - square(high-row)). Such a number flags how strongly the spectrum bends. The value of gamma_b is 971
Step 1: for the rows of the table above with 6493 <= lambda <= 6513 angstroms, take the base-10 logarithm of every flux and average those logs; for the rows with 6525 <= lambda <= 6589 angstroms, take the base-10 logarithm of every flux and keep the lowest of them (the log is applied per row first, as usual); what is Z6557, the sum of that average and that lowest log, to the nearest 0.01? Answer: 2.29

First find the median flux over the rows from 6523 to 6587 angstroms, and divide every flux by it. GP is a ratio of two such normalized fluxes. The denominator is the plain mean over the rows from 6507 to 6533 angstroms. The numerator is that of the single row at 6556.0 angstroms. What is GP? 1.69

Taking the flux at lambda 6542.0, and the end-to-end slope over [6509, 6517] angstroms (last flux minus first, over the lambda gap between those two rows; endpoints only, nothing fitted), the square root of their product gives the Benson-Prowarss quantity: 2.4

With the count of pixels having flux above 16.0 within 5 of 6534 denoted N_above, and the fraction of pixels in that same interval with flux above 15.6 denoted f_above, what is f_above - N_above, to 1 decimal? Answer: -1.4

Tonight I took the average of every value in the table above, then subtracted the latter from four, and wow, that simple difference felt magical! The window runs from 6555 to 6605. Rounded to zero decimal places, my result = -21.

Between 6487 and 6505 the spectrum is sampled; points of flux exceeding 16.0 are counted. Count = 0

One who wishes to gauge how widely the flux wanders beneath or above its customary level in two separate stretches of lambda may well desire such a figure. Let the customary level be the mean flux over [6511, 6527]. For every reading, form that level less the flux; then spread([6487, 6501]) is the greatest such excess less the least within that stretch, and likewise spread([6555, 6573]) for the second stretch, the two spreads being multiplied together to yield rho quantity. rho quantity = 28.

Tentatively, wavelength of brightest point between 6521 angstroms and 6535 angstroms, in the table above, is 6534.0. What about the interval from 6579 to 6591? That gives 6584.0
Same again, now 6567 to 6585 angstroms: 6584.0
